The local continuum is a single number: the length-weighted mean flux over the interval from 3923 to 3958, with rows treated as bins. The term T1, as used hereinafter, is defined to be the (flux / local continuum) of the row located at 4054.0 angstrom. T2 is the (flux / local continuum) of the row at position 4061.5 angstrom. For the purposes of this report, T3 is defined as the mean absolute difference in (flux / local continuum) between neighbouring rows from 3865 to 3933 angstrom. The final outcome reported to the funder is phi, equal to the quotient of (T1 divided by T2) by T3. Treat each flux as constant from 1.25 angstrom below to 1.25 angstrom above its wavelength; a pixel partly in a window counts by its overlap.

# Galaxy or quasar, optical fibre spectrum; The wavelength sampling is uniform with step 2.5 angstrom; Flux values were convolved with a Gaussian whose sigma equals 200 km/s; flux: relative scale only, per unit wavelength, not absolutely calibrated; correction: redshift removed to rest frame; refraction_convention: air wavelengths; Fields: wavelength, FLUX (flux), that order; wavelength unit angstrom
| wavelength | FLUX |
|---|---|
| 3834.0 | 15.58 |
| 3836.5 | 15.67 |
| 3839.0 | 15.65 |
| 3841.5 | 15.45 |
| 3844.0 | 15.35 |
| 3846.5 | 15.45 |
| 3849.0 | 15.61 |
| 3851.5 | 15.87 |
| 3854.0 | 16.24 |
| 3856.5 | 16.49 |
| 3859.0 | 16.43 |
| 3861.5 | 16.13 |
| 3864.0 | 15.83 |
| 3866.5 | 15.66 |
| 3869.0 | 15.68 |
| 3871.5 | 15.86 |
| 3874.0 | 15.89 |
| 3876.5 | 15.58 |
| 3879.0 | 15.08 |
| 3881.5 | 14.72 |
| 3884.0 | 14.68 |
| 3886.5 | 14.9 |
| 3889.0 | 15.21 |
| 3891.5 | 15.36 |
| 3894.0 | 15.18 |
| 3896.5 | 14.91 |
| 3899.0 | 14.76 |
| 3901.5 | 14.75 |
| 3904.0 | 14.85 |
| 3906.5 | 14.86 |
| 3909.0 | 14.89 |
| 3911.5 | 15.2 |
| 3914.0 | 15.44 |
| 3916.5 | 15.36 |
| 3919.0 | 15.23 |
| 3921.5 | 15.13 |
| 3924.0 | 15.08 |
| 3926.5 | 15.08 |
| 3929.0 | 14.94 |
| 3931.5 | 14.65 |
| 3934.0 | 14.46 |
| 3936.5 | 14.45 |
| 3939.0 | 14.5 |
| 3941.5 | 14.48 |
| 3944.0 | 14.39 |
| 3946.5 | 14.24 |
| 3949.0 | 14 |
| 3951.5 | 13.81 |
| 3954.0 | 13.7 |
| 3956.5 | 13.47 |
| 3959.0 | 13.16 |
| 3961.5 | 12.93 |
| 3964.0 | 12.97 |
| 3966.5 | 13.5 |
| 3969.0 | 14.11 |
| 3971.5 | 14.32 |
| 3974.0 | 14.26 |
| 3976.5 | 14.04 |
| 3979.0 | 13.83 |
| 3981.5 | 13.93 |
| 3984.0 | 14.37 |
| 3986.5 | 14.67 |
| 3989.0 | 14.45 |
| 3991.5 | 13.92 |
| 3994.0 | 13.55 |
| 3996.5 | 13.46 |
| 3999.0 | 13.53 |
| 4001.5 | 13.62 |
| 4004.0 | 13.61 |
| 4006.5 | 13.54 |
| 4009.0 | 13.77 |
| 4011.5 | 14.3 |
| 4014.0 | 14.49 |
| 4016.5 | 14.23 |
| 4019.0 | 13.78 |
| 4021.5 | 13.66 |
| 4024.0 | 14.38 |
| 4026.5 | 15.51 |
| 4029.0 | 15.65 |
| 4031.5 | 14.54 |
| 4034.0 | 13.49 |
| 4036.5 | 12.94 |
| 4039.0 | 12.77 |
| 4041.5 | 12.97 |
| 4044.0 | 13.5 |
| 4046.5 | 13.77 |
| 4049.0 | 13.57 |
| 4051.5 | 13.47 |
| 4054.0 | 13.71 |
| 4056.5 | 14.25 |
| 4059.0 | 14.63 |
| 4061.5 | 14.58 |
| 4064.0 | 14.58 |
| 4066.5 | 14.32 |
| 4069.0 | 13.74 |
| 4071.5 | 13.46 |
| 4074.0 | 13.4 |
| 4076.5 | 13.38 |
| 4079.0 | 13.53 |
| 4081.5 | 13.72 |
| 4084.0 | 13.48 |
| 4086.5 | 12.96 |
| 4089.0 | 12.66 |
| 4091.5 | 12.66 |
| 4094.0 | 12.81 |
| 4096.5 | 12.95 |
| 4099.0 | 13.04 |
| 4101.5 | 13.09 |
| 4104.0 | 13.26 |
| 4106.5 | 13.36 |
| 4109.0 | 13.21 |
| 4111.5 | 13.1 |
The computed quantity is 83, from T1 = 0.95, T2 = 1.02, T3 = 0.0113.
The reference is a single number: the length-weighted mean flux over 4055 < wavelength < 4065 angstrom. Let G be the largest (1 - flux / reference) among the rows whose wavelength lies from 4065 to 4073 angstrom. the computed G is 0.071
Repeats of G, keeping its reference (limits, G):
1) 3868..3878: -0.075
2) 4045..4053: 0.070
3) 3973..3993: 0.045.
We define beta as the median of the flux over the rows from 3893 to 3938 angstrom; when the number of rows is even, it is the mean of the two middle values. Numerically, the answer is 14.9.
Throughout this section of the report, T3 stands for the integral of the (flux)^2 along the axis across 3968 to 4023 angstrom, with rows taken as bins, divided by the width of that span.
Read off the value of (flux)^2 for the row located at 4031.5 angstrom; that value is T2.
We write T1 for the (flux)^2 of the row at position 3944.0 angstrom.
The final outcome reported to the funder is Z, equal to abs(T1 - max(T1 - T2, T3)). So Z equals 12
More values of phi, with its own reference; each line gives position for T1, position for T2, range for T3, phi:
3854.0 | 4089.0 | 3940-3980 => 81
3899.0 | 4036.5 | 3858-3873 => 84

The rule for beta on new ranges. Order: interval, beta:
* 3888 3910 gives 14.9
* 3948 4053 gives 13.8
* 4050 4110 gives 13.4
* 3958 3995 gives 13.9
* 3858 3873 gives 15.8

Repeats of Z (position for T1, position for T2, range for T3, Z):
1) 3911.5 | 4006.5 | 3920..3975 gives 30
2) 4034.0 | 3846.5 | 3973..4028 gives 16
